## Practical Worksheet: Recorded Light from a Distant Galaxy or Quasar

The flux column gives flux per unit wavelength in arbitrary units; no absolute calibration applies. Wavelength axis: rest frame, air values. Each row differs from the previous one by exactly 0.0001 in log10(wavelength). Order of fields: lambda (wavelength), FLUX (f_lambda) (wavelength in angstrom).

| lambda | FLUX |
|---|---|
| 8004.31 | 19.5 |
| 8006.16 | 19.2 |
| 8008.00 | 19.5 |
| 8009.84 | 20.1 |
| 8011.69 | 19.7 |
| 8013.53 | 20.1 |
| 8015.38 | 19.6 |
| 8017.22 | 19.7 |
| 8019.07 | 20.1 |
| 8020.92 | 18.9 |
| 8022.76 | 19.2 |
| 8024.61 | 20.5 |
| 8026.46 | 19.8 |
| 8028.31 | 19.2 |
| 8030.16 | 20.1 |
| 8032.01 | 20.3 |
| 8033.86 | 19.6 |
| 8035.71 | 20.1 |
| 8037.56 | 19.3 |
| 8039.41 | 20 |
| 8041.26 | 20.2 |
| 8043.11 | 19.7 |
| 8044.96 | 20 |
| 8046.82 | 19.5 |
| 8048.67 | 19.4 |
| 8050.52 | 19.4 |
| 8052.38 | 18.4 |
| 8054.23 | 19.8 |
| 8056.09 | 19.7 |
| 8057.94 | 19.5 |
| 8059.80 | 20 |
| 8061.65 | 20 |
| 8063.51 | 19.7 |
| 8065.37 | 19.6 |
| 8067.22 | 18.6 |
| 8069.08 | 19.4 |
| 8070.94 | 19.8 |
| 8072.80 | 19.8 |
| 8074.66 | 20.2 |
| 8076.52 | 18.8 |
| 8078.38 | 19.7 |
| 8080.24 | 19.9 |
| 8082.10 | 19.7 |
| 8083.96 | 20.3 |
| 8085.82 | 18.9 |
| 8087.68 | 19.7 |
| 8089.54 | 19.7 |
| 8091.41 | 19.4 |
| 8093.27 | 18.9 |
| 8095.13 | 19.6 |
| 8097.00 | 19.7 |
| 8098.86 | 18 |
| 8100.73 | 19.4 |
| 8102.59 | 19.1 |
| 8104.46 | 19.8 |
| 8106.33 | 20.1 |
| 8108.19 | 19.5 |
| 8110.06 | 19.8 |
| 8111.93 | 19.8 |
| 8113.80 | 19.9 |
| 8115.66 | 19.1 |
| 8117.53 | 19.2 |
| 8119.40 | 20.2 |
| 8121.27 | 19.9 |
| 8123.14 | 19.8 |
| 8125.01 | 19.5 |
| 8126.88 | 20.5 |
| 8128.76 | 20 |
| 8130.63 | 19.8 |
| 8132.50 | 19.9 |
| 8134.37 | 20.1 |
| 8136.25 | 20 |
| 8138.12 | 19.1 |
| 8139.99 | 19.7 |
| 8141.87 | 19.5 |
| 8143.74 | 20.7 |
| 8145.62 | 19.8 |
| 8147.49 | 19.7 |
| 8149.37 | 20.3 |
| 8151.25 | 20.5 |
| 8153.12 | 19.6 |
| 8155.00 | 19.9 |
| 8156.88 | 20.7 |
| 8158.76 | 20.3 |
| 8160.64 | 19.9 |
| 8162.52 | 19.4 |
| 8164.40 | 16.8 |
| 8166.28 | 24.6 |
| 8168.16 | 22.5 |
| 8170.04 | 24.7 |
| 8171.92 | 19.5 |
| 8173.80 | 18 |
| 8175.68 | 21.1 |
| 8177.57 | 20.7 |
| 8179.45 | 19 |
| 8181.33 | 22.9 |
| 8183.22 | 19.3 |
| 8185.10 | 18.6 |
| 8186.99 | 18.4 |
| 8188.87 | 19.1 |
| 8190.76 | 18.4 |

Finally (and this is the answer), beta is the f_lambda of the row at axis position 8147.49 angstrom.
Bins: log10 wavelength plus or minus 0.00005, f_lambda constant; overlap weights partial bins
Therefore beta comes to 19.7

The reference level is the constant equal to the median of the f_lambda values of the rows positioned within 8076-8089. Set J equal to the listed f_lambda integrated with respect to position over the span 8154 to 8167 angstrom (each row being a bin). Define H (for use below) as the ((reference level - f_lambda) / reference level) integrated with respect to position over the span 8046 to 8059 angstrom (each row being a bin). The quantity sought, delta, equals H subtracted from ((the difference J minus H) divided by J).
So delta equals 0.80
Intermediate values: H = 0.204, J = 262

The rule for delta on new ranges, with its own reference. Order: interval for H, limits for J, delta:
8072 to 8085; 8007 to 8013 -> 1.04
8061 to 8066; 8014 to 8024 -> 1.02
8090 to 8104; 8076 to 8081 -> 0.64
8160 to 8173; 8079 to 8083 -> 1.90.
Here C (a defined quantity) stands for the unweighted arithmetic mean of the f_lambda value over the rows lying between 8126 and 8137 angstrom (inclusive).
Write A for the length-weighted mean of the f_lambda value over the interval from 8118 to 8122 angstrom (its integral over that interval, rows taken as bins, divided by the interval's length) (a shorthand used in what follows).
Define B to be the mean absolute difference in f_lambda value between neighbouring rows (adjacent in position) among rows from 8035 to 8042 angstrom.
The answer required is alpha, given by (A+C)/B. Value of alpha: 71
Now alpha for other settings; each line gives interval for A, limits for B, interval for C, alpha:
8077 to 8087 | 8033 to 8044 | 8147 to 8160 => 74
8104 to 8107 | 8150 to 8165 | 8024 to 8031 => 47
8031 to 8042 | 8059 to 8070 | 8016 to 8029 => 90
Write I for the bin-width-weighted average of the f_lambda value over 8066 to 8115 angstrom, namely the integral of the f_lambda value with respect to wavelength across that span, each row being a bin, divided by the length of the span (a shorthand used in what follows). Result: 19.5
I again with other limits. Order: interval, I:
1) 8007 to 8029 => 19.7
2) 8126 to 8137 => 20.0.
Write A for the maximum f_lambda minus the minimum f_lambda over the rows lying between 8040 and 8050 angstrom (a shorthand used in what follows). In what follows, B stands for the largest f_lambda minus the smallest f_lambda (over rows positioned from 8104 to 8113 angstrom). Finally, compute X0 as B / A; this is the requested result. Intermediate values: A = 0.8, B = 0.6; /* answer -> 0.75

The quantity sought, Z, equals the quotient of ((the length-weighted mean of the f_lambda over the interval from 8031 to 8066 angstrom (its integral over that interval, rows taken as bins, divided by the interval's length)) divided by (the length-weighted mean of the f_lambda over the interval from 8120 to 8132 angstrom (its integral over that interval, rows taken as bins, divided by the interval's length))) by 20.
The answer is 0.0494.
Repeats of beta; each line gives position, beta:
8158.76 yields 20.3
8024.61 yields 20.5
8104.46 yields 19.8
